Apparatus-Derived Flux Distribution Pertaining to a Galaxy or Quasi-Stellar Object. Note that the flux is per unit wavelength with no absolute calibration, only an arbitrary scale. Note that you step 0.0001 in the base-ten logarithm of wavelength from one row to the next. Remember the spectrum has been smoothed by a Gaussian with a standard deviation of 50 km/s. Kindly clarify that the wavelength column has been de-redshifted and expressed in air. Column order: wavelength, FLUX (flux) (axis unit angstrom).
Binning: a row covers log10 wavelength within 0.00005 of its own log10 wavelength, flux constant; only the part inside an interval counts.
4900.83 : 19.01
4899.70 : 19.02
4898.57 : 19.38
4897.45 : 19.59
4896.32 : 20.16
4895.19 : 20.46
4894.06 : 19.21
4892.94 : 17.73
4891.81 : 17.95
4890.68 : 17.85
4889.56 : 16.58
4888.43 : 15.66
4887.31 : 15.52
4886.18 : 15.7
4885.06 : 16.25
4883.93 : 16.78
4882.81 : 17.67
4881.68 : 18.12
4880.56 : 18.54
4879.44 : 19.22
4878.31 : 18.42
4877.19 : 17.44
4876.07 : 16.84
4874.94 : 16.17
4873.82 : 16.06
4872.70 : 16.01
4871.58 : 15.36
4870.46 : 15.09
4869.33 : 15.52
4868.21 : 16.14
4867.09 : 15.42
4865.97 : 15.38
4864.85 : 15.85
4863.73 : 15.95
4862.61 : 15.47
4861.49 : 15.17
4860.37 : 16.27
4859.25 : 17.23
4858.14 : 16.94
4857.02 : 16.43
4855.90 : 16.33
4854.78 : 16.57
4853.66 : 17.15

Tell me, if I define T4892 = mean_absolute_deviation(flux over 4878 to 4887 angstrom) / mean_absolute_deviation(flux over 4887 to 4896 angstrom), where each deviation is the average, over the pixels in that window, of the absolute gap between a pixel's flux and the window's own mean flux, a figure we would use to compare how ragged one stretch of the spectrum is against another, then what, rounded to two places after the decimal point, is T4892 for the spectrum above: 0.79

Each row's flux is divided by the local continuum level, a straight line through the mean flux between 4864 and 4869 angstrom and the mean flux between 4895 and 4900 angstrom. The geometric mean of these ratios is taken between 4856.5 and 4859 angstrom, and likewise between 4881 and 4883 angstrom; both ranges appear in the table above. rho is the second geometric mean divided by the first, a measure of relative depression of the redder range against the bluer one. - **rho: 0.88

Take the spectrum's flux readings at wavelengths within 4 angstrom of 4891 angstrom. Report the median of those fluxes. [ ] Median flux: 17.7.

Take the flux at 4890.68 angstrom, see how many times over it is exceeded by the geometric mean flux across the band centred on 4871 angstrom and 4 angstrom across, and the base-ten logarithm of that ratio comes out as -0.062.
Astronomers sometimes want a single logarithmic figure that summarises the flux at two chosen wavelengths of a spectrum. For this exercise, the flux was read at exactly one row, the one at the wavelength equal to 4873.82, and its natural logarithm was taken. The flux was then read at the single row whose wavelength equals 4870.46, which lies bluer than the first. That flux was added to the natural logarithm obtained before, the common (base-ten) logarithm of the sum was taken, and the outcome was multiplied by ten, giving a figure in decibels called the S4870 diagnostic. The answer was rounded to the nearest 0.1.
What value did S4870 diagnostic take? 12.5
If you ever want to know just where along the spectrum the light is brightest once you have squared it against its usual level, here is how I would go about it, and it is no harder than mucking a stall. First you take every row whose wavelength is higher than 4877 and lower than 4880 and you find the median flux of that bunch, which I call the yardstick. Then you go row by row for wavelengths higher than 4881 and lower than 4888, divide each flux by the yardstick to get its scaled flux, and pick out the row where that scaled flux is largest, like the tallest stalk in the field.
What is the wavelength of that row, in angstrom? 4881.68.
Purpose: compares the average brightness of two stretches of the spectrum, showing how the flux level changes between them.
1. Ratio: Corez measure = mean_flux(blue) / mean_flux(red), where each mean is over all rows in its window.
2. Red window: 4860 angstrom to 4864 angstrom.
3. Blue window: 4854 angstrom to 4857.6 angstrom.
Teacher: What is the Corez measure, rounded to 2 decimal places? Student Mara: 1.05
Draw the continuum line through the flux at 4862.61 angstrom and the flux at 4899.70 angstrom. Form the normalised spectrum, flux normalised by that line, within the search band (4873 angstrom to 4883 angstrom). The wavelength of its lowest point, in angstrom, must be 4873.82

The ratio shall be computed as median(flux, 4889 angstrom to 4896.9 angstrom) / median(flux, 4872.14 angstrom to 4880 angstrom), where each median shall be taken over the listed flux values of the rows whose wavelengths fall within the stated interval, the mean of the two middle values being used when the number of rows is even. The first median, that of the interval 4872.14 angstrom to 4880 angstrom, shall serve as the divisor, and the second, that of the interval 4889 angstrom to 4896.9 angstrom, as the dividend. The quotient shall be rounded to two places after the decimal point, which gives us 1.07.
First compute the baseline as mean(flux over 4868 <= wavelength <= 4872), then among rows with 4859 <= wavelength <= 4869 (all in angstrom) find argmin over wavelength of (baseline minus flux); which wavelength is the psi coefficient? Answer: 4859.25 angstrom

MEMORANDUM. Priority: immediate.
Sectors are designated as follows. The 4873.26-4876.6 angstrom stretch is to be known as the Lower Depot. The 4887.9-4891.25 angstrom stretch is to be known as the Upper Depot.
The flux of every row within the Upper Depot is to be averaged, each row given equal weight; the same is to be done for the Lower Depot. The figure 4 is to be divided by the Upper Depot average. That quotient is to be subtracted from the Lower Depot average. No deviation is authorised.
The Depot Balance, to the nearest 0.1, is 16.1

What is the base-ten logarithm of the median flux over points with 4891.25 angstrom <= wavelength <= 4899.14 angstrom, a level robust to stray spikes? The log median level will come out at 1.287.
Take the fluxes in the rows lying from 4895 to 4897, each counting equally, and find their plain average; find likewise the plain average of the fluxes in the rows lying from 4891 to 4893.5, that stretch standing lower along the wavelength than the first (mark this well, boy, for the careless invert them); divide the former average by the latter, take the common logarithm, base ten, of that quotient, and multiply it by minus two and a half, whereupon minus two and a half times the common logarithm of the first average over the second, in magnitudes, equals -0.14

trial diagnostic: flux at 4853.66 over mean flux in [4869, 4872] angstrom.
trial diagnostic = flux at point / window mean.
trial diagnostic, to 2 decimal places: 1.12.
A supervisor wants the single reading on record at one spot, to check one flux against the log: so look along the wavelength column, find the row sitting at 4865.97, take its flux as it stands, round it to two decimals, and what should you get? 15.38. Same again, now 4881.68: 18.12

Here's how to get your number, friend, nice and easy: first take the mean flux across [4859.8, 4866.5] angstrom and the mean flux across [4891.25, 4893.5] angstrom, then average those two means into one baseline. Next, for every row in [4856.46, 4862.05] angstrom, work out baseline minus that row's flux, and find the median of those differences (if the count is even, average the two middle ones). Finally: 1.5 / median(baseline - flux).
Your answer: 4.5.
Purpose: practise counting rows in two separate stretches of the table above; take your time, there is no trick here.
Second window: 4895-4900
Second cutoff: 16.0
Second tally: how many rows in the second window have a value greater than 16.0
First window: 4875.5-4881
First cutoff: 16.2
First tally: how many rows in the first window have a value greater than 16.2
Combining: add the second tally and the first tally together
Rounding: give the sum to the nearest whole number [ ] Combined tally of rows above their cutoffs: 10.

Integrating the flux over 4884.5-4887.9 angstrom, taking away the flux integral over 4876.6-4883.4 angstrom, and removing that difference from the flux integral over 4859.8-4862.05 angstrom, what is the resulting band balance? 105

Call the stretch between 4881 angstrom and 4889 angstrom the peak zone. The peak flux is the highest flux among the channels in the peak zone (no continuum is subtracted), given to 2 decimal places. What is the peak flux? 18.12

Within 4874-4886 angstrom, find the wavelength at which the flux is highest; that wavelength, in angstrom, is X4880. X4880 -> 4879.44 angstrom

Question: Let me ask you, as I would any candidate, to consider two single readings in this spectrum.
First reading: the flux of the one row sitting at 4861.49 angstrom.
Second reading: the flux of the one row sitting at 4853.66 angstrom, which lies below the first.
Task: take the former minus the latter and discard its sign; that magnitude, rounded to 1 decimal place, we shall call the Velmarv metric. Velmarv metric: 2.0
